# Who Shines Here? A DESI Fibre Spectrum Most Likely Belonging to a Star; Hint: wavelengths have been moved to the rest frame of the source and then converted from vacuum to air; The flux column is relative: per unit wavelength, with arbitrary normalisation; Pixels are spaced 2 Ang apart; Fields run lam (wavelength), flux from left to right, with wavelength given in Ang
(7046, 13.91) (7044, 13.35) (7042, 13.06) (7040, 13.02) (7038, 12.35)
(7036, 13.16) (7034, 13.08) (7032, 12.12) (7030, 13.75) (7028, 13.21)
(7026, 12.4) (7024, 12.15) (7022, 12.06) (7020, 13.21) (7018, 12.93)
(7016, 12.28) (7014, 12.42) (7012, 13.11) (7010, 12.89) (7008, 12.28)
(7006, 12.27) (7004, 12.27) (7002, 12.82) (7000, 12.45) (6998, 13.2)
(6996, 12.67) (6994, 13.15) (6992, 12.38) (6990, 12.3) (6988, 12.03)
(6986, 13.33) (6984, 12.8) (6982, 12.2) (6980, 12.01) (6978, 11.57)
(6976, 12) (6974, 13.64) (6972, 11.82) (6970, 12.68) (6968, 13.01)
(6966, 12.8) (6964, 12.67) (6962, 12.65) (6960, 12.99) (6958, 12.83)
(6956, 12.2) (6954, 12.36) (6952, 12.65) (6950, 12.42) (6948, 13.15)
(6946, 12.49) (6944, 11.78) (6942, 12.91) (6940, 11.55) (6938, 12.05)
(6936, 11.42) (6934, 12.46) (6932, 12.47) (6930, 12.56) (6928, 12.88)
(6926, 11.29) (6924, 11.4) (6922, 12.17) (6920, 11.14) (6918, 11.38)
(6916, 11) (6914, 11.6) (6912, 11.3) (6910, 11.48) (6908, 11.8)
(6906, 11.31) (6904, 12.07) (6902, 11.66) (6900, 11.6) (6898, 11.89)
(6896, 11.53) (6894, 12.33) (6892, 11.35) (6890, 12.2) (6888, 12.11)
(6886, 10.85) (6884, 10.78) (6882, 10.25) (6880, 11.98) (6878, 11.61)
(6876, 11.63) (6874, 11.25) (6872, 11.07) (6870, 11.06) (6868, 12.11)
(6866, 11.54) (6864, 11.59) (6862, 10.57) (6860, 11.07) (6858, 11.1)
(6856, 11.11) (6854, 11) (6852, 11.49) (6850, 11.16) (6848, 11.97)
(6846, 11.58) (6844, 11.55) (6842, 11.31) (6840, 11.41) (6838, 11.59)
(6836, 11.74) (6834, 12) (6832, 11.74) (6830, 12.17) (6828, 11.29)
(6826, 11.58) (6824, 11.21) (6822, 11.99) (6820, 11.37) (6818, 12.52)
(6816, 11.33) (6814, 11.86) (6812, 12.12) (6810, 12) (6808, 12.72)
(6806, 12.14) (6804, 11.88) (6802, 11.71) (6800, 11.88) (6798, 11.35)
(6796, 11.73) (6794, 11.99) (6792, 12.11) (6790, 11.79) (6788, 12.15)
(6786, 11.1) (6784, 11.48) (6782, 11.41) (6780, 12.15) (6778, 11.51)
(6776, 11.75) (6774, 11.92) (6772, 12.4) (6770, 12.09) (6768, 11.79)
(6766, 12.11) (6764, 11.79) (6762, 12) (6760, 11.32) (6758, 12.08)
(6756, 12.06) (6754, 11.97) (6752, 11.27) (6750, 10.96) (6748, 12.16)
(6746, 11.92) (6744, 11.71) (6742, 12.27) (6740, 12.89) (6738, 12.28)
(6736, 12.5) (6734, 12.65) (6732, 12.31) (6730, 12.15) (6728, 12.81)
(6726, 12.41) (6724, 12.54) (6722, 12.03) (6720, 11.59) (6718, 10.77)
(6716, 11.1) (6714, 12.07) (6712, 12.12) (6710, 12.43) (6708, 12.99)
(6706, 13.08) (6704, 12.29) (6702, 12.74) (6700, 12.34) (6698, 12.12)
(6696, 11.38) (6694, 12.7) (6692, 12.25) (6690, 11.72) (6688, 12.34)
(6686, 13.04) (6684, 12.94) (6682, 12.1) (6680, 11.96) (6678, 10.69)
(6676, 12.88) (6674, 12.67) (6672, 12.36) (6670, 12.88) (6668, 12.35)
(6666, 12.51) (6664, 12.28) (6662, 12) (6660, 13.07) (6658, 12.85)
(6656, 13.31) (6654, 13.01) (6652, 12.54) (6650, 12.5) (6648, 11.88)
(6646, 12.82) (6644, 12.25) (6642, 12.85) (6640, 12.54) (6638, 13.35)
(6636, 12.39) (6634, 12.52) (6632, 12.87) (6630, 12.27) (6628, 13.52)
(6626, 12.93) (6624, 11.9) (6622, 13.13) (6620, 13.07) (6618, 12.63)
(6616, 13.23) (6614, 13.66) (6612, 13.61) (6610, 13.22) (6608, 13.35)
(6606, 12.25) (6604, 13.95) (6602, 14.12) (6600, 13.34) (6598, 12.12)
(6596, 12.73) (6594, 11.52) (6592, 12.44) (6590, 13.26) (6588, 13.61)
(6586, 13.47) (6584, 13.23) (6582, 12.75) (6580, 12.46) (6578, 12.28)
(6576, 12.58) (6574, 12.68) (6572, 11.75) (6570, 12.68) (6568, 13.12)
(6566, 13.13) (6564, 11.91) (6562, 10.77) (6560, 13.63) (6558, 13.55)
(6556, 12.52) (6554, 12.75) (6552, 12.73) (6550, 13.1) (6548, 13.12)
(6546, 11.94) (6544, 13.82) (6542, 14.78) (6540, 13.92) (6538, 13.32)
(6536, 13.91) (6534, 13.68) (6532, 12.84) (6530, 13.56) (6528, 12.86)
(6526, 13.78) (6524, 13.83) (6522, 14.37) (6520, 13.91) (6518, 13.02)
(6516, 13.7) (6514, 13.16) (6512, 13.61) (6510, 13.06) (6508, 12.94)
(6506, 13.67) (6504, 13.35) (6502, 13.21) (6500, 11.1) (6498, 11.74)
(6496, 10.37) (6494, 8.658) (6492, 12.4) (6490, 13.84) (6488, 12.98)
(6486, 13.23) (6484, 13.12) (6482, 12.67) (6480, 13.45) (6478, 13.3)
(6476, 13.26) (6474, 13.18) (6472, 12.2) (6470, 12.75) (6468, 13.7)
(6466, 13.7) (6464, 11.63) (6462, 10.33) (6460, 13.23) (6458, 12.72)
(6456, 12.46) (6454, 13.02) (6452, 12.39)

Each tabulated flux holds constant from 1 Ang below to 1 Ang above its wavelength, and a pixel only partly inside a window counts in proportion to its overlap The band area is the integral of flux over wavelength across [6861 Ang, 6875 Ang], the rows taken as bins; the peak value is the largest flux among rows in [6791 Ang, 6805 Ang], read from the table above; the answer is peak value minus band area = -146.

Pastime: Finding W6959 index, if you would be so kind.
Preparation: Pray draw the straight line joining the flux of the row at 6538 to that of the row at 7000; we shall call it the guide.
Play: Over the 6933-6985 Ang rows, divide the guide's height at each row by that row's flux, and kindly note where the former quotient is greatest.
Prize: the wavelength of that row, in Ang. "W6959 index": 6936 Ang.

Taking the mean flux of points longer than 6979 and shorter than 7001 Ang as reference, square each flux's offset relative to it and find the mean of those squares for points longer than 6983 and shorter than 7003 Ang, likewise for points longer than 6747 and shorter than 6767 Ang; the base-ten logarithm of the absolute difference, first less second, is -0.18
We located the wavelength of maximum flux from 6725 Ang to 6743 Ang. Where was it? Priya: 6740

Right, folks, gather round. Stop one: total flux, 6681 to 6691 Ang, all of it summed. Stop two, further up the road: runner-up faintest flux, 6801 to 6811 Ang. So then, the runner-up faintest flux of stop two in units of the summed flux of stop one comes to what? 0.191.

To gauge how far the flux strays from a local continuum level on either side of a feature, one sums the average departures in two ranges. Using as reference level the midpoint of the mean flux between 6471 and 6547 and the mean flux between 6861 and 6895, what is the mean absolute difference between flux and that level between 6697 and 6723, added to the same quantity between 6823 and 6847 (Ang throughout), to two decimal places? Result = 1.12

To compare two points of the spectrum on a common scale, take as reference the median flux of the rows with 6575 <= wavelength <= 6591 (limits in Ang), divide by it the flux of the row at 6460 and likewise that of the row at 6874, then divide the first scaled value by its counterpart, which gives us 1.18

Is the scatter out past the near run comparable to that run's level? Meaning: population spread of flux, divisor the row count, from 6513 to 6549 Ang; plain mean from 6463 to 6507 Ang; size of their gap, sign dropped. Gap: 12.0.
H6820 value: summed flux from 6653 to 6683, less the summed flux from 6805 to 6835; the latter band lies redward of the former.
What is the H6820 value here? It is 9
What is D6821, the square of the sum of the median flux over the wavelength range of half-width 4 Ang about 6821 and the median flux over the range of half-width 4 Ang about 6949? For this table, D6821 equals 588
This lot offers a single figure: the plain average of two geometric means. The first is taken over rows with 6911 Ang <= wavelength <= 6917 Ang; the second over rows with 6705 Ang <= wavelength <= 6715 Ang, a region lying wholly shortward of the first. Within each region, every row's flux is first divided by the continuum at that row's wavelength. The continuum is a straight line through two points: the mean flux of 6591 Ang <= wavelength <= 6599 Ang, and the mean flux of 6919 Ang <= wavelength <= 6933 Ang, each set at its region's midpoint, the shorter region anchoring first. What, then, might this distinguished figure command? 0.99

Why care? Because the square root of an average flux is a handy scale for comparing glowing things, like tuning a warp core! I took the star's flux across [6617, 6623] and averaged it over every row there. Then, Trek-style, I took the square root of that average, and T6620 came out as 3.60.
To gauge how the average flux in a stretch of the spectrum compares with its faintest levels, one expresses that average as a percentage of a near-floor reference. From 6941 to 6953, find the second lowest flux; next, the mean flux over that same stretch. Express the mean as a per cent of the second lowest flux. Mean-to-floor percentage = 101.2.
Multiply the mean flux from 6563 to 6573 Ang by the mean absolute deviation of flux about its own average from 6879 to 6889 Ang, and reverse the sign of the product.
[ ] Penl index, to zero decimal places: -9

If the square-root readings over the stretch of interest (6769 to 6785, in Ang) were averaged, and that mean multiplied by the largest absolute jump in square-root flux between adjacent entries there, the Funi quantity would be 0.37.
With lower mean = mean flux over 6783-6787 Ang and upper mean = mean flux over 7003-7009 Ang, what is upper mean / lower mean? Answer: 1.09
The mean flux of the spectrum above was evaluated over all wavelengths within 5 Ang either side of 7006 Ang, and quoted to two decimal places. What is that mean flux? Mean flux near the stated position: 12.51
